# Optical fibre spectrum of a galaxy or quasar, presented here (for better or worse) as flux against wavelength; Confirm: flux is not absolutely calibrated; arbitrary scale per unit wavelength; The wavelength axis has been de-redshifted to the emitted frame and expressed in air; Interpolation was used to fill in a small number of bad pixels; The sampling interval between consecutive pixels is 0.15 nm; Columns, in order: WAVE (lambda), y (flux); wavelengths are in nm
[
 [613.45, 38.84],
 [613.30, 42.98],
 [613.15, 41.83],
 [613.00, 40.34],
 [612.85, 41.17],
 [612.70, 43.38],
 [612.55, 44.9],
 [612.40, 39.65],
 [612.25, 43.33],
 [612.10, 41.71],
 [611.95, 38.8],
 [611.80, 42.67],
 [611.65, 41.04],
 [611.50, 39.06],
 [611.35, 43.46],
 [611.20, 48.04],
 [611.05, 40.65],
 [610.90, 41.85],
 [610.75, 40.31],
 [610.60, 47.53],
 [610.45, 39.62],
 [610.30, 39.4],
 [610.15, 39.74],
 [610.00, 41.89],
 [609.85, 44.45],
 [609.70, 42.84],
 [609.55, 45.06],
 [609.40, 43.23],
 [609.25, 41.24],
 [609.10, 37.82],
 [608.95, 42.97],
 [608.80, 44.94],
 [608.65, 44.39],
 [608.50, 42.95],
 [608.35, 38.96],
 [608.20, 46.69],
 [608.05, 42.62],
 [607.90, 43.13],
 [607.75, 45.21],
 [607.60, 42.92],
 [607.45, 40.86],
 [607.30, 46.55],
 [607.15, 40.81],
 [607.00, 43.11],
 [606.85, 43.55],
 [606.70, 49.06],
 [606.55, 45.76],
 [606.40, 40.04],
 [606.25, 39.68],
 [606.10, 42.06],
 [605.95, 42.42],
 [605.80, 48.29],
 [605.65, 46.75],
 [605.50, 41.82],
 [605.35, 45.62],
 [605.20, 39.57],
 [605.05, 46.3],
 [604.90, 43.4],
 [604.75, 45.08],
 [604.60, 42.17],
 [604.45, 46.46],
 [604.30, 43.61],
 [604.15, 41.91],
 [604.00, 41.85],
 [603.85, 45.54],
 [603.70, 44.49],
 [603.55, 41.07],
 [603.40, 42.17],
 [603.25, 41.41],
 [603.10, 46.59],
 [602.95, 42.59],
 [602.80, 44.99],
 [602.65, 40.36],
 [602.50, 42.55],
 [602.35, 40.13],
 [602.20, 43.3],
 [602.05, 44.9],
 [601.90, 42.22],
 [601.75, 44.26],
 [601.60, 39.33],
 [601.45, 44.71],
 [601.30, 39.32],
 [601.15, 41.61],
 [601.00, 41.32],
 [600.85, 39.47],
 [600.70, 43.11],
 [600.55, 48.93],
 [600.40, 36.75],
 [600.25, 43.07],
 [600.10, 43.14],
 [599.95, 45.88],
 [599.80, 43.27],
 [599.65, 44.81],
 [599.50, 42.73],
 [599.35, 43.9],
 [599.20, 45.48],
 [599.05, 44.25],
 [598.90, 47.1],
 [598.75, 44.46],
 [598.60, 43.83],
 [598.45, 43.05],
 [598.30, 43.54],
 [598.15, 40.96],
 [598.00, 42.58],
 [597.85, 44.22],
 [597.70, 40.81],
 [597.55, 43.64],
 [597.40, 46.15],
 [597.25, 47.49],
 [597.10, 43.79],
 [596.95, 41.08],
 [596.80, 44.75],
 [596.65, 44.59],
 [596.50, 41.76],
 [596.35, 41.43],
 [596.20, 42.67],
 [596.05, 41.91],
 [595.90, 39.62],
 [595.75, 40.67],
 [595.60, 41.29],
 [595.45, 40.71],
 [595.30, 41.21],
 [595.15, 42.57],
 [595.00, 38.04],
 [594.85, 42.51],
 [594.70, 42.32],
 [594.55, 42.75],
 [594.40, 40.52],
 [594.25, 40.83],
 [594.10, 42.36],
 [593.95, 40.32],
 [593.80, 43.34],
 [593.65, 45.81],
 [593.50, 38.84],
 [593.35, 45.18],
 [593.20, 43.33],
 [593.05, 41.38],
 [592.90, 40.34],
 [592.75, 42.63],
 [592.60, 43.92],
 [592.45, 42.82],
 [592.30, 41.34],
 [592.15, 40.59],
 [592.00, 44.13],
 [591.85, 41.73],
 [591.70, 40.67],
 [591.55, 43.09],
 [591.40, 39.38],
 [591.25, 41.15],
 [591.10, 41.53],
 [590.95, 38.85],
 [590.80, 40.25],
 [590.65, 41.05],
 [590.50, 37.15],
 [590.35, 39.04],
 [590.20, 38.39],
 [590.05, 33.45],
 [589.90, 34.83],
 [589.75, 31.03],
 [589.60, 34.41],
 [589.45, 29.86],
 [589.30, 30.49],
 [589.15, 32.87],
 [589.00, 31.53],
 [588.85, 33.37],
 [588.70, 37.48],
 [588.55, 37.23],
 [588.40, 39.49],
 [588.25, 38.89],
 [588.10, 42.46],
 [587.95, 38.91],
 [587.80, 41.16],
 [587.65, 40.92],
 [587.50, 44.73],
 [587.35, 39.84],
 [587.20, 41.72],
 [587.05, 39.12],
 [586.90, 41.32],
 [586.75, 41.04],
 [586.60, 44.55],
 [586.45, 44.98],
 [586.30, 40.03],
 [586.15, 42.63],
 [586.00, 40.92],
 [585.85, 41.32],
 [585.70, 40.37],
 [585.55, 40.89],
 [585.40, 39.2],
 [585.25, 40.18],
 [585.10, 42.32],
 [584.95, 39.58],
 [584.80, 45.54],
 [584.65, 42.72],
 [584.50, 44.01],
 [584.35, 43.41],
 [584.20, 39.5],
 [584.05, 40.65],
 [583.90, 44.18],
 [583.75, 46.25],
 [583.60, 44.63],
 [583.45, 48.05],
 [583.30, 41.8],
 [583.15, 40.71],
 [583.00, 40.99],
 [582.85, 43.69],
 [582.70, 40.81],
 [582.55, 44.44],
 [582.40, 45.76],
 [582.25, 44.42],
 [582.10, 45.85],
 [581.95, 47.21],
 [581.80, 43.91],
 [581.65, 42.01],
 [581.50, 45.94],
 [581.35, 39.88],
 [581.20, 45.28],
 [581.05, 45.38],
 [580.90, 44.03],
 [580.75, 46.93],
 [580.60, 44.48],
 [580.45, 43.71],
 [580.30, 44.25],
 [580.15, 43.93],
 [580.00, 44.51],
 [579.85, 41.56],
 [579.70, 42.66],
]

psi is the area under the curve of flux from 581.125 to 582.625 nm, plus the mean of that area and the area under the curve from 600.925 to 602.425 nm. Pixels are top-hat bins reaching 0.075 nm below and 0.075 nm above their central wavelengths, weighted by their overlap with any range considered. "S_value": 132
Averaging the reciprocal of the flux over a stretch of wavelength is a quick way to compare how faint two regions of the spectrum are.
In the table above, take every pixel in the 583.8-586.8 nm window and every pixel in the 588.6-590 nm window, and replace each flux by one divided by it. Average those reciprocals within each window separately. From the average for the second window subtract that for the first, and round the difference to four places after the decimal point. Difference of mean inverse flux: 0.0066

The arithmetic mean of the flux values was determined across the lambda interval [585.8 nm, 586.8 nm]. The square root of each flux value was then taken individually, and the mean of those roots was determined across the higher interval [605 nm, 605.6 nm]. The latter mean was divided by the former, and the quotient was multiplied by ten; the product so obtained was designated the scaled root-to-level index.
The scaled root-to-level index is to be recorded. 1.56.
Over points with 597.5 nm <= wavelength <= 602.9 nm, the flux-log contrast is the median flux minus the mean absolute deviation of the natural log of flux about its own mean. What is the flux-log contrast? 43.2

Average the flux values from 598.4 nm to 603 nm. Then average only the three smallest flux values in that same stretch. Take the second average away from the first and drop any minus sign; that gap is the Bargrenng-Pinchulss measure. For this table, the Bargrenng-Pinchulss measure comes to 4.59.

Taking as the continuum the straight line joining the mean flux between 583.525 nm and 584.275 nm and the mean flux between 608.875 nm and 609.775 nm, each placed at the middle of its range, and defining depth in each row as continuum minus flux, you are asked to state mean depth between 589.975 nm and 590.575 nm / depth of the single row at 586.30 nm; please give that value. 2.0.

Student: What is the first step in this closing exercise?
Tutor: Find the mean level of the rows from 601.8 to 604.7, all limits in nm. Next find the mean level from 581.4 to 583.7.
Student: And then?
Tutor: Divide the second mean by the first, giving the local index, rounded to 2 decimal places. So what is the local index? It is 1.02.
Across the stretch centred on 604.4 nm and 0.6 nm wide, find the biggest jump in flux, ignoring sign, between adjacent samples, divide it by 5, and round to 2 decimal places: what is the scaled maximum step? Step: 0.86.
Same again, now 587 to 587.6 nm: 0.98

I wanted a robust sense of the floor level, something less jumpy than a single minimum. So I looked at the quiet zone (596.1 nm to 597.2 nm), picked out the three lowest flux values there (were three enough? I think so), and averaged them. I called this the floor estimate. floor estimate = 41.4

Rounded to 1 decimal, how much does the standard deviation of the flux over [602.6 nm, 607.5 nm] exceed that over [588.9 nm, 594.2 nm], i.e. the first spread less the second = -1.8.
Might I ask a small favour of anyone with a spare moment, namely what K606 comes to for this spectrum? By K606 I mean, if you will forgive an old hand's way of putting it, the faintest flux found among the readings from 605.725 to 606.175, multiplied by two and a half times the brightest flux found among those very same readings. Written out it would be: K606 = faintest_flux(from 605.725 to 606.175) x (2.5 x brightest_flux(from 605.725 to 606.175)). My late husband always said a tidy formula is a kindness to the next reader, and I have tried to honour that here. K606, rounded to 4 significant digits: 5078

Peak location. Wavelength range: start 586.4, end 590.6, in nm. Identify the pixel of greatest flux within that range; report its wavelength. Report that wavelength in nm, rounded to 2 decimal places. 586.45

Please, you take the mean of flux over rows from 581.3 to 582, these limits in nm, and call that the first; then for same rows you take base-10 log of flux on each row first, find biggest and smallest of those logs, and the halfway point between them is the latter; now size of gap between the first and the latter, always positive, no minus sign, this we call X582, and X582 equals 42.2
